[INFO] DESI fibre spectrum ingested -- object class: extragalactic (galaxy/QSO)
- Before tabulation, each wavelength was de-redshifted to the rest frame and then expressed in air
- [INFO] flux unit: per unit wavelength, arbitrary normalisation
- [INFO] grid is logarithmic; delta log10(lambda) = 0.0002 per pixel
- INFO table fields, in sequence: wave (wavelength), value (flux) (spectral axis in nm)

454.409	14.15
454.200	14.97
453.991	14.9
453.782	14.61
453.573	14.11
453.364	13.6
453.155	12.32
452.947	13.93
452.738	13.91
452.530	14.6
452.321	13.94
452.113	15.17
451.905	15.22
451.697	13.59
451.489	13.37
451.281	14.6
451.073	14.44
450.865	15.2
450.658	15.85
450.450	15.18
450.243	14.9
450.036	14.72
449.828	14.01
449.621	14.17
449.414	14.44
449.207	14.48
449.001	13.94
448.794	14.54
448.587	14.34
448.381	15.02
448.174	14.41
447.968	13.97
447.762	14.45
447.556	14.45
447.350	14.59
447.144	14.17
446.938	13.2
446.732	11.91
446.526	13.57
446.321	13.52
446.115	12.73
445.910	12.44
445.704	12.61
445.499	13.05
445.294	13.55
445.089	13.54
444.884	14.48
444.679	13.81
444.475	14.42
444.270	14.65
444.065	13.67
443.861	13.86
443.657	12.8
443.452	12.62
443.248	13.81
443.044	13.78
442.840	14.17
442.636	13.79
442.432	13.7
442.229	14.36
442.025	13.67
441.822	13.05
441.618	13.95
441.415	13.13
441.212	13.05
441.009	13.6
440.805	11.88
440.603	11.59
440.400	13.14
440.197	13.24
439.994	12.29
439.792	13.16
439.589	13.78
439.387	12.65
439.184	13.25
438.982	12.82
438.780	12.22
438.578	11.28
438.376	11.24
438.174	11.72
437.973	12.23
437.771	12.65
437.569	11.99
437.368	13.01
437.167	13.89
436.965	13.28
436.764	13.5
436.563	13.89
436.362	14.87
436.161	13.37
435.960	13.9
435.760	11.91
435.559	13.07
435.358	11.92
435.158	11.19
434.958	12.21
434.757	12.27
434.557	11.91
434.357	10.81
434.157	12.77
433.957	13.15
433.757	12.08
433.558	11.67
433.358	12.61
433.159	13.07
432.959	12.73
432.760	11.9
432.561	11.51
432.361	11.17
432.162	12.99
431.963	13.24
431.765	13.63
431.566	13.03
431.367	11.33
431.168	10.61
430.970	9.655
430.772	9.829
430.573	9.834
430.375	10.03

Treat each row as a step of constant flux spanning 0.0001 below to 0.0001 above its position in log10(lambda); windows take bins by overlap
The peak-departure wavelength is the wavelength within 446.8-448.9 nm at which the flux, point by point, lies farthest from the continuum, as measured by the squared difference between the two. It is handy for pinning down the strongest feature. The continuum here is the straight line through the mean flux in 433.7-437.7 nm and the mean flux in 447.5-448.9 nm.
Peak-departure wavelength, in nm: 446.938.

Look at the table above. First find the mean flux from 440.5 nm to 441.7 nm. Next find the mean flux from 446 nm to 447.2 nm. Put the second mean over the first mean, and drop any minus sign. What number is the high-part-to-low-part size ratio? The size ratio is 1.02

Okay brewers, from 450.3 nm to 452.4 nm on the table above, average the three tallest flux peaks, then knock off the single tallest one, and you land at -0.43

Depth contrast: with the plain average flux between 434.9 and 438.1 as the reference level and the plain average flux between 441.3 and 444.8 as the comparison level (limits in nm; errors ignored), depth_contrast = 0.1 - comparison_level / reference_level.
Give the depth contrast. -0.96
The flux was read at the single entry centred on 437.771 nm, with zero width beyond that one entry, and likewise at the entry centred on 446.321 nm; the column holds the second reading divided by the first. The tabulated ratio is 1.07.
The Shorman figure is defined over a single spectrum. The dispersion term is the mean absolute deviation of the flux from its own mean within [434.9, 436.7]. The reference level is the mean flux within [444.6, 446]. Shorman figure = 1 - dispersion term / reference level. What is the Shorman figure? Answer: 0.926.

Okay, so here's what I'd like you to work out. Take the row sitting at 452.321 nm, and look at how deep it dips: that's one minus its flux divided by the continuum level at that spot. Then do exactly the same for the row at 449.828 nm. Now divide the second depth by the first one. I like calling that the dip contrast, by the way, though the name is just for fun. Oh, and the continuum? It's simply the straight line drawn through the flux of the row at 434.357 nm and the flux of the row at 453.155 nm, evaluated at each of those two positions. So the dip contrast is 1.18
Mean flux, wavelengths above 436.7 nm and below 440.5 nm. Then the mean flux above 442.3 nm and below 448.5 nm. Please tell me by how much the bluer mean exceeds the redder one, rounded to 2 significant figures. -1.0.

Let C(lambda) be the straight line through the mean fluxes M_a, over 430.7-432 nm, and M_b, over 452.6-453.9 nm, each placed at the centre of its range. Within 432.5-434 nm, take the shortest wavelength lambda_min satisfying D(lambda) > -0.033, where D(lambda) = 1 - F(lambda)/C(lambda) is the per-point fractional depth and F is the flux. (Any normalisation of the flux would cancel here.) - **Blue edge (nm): 432.561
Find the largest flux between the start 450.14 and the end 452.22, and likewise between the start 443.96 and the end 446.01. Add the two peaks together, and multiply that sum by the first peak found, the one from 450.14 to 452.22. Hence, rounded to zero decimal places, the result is 483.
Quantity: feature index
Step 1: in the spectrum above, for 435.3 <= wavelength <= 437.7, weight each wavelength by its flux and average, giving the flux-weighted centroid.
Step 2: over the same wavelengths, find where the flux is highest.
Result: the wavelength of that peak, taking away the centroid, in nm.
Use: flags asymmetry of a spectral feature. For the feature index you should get -0.11 nm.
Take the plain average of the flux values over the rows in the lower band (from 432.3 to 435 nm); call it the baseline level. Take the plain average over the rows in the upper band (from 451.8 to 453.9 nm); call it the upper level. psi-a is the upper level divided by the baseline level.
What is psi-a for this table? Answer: 1.17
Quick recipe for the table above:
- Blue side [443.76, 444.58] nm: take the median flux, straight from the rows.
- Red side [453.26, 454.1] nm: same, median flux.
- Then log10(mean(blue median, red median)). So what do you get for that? 1.15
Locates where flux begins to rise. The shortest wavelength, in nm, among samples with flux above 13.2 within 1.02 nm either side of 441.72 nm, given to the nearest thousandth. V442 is 441.009 nm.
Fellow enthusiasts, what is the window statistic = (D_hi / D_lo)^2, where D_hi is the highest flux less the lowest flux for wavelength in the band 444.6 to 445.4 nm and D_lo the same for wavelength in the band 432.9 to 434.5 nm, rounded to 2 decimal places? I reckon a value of 0.16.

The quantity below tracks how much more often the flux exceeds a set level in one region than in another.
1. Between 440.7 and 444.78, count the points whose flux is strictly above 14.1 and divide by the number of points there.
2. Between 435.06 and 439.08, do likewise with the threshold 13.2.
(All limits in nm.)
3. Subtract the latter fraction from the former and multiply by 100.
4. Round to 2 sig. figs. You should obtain -15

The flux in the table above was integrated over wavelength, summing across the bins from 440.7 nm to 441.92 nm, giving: 16.0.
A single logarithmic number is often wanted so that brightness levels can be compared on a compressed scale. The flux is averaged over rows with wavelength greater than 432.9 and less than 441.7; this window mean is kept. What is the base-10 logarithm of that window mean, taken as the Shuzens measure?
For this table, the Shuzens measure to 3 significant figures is 1.10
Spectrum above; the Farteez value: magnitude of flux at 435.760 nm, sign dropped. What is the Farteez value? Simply 11.9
